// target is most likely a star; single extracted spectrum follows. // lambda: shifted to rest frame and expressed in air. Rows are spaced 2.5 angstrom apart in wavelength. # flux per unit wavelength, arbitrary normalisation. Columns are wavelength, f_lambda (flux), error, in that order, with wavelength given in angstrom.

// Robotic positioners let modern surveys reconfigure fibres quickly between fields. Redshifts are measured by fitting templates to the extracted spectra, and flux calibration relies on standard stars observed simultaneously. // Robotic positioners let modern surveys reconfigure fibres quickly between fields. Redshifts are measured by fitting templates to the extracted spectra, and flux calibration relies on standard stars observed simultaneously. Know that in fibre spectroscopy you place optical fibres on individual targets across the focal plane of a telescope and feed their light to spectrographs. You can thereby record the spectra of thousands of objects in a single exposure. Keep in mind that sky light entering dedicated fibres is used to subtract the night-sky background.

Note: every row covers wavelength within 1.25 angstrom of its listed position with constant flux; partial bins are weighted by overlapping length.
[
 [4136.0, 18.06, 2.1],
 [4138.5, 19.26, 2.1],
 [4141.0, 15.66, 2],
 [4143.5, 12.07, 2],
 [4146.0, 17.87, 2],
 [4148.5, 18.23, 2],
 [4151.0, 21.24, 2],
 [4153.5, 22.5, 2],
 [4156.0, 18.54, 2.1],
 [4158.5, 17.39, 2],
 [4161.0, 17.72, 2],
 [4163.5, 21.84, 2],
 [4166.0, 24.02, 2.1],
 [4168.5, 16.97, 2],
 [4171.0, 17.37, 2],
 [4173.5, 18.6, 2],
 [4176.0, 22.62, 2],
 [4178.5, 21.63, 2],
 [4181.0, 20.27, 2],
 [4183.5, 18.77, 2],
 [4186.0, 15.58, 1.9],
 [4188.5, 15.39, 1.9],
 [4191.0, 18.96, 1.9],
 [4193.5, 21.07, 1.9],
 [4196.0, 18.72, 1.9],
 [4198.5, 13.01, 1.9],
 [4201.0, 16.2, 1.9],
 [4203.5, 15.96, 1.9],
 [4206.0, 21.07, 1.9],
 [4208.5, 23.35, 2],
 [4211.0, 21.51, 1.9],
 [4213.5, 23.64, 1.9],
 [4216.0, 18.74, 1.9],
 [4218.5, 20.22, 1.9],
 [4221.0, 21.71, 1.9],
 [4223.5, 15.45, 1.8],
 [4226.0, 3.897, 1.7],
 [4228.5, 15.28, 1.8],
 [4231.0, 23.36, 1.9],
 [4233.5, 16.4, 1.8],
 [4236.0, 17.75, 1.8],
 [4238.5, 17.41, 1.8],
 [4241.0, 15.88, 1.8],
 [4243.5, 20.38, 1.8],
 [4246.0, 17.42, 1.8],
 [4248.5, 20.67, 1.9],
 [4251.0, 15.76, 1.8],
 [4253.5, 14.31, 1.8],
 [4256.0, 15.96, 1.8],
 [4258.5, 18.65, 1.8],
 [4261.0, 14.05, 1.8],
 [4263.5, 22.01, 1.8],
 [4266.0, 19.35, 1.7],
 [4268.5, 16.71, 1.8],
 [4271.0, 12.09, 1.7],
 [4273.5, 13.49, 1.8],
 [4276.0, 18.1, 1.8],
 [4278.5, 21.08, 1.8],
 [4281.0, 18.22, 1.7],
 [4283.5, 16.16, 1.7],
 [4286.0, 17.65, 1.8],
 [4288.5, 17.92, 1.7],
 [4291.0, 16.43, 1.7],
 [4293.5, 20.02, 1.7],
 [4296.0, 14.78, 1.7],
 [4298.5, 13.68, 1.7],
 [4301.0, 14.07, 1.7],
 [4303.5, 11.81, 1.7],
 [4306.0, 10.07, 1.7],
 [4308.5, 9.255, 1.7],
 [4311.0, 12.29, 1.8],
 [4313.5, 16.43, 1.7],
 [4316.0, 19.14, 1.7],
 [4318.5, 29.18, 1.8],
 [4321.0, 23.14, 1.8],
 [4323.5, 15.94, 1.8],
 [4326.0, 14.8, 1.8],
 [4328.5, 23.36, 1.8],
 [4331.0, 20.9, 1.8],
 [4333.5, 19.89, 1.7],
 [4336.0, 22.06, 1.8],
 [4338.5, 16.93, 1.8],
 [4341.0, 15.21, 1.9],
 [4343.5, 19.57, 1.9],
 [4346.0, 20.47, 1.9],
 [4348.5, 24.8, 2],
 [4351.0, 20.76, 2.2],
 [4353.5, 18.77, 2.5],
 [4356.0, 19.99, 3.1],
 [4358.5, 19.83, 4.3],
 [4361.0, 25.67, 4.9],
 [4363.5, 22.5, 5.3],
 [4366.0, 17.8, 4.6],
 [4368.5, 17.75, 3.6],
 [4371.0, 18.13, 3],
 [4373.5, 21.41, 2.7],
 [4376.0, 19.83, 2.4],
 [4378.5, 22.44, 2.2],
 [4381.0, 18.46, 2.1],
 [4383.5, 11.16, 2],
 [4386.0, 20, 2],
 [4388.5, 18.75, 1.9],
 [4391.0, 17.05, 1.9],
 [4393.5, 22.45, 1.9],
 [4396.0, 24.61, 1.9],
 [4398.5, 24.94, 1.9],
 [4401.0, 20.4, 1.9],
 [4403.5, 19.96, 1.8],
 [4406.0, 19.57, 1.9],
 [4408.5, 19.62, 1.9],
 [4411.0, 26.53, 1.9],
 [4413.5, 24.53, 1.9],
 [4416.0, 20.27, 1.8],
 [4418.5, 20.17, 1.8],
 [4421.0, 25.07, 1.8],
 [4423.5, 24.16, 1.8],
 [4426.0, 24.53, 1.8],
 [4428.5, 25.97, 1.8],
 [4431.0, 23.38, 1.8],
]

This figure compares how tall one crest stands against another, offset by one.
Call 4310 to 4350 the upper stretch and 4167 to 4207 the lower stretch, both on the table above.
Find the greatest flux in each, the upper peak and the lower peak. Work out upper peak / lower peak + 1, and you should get 2.29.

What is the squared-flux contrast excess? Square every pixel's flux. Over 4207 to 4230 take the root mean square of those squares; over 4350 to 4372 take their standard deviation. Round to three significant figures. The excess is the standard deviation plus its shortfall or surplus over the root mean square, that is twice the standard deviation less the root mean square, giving -191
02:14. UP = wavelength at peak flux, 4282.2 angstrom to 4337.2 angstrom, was 4318.5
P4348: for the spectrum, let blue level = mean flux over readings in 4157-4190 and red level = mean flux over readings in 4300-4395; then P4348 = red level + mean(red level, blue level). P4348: 37.7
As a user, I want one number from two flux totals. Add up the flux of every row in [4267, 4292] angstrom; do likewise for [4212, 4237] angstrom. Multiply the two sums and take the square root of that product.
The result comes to 172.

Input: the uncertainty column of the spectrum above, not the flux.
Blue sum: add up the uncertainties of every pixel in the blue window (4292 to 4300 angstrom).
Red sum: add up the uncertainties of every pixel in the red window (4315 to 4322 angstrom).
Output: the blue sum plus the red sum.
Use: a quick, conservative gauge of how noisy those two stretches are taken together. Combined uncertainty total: 10.4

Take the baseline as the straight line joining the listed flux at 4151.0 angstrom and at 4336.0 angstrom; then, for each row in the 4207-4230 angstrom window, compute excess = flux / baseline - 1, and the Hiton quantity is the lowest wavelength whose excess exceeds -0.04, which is 4208.5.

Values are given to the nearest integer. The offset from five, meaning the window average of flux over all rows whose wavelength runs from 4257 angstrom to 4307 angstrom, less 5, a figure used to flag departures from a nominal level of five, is 11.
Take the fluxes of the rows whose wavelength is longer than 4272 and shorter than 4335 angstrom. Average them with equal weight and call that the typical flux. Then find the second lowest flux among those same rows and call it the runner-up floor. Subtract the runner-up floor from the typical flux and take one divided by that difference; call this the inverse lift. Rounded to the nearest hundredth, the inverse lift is 0.14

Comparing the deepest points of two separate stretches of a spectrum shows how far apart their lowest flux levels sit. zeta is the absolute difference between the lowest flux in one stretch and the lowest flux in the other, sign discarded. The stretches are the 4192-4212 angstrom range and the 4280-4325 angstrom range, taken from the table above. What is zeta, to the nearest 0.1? 3.8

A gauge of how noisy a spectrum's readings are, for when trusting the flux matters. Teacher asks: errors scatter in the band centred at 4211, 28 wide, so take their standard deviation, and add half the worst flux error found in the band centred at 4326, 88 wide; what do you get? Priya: 2.69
